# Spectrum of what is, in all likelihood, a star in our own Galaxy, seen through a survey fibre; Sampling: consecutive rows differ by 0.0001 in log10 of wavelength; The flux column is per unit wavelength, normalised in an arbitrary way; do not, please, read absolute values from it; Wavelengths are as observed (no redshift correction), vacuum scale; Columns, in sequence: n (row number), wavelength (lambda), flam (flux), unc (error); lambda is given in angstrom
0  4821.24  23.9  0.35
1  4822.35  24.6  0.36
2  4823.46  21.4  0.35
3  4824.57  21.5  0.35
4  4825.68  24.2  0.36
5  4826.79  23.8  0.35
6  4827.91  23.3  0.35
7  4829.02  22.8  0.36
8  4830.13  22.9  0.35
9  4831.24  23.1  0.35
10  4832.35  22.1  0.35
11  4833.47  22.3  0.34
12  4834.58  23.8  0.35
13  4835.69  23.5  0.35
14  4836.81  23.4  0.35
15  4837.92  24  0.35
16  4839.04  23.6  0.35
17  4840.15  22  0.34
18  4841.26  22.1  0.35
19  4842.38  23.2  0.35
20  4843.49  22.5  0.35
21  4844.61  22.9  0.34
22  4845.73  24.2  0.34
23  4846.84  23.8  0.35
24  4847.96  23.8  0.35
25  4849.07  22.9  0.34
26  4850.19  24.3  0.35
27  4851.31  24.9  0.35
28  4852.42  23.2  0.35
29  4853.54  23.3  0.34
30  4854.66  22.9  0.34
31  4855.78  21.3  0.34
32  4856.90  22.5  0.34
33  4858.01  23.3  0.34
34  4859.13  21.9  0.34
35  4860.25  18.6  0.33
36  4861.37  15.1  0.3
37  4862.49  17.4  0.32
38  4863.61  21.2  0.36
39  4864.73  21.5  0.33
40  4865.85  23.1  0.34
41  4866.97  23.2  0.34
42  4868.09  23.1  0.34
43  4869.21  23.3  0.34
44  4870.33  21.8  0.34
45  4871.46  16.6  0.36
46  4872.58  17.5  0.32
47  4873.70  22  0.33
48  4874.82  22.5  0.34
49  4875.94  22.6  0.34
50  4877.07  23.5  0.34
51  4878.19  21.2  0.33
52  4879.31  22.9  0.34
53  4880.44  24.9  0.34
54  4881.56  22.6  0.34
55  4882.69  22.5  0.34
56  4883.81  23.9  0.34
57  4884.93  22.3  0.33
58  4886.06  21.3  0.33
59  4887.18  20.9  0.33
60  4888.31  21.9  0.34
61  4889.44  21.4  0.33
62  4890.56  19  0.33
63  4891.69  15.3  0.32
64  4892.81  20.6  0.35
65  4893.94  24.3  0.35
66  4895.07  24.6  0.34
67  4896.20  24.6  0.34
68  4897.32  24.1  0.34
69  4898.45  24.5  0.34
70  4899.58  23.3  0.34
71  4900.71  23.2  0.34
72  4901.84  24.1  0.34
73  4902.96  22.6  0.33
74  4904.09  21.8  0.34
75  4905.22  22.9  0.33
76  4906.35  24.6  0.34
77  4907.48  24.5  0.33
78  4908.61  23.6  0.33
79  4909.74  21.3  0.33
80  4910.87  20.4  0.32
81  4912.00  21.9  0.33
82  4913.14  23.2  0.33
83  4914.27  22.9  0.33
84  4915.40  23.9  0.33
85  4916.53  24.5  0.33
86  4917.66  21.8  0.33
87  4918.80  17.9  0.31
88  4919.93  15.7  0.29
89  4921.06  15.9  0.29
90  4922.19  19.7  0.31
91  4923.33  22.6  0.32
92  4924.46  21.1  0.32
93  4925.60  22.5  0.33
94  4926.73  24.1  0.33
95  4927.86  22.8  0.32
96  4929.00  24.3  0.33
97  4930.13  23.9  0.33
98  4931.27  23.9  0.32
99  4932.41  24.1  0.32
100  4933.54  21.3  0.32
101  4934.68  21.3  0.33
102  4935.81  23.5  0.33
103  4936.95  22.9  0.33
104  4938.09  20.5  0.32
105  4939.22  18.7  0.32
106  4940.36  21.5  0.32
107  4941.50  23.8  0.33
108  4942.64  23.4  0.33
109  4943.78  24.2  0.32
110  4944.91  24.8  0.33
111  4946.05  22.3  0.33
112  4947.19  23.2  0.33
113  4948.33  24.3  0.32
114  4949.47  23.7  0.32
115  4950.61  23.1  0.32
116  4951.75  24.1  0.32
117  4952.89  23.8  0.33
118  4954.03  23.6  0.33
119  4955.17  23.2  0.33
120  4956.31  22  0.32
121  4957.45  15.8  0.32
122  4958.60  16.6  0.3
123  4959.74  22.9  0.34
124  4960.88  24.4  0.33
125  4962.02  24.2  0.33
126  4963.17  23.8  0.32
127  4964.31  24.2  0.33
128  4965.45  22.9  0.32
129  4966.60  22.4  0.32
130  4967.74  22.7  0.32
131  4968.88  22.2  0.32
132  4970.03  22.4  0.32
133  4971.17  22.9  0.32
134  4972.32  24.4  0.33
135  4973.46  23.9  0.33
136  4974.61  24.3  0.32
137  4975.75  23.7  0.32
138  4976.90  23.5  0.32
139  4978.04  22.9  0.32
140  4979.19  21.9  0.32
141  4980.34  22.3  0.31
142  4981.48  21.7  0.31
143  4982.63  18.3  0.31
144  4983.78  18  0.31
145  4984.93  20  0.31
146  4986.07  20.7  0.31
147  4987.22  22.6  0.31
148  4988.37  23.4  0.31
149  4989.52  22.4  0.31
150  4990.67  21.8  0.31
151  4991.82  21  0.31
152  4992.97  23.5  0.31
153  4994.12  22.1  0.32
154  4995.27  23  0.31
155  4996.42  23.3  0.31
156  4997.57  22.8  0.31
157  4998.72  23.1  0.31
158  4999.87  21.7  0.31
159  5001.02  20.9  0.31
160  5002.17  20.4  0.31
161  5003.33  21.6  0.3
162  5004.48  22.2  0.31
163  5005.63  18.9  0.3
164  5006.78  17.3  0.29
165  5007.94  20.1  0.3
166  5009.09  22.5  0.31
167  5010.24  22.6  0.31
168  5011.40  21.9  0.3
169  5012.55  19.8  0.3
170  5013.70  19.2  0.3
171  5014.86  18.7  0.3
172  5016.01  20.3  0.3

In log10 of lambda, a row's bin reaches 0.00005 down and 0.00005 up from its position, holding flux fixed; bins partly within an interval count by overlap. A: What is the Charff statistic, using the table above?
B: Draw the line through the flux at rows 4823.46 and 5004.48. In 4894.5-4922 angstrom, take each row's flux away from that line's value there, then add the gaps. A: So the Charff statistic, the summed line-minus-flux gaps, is -15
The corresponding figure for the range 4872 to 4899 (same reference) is -11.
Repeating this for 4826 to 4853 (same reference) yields -43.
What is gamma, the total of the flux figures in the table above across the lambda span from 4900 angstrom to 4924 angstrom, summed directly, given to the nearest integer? 459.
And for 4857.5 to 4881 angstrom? 447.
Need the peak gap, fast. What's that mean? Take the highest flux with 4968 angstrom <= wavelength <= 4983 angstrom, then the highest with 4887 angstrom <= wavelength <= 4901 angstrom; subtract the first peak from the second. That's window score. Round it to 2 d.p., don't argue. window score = 0.20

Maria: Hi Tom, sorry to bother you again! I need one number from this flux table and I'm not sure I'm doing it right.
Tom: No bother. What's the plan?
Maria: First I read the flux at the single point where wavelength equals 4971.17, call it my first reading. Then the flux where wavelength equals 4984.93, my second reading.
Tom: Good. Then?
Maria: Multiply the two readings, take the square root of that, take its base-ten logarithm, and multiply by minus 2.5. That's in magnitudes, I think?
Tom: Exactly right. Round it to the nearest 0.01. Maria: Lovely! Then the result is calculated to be -3.33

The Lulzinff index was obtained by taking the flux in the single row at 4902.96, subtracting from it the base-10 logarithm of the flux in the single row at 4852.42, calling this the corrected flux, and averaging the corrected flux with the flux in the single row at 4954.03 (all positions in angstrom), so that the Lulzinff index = 22.4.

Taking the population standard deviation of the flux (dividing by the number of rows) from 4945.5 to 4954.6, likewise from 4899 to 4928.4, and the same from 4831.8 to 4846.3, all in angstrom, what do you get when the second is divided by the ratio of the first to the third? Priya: 3.0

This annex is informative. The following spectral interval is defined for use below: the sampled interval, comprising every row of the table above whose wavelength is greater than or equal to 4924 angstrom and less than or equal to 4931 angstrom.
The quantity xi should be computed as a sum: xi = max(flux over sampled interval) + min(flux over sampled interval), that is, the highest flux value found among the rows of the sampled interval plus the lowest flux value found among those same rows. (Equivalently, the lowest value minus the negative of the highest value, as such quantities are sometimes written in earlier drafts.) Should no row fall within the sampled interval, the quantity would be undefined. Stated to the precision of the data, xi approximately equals 45.4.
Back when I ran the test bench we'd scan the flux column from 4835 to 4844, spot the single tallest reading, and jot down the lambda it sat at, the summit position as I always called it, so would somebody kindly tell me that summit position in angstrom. 4837.92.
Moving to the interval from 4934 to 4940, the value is 4935.81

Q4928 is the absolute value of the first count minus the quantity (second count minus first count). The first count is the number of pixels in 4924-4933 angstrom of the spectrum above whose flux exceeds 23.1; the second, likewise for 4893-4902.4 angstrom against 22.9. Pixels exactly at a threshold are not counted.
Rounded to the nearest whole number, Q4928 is 2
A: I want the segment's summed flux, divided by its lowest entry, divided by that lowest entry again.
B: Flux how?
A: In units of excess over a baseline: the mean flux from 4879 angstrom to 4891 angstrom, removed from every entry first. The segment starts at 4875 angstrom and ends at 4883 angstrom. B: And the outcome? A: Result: 6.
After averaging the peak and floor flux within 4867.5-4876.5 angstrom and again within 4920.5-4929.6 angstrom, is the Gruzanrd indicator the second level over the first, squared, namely 1.02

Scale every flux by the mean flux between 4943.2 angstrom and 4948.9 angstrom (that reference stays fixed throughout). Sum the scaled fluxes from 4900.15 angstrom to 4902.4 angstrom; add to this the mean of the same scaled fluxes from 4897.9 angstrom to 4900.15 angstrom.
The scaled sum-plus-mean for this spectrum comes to 3.0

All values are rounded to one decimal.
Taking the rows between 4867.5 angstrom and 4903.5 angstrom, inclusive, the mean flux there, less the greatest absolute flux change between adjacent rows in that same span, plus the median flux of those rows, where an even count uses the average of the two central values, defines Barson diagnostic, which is 39.5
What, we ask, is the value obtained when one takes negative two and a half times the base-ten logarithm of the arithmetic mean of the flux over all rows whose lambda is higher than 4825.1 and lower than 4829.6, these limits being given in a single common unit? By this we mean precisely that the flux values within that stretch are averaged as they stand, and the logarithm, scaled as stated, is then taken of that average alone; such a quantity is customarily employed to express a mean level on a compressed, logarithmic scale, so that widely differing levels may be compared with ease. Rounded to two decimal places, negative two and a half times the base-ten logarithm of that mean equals -3.43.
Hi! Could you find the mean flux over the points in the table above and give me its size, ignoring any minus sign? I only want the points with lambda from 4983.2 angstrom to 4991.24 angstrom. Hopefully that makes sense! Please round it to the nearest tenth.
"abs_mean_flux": 21.3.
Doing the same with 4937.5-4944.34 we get 22.0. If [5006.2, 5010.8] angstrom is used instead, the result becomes 20.6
